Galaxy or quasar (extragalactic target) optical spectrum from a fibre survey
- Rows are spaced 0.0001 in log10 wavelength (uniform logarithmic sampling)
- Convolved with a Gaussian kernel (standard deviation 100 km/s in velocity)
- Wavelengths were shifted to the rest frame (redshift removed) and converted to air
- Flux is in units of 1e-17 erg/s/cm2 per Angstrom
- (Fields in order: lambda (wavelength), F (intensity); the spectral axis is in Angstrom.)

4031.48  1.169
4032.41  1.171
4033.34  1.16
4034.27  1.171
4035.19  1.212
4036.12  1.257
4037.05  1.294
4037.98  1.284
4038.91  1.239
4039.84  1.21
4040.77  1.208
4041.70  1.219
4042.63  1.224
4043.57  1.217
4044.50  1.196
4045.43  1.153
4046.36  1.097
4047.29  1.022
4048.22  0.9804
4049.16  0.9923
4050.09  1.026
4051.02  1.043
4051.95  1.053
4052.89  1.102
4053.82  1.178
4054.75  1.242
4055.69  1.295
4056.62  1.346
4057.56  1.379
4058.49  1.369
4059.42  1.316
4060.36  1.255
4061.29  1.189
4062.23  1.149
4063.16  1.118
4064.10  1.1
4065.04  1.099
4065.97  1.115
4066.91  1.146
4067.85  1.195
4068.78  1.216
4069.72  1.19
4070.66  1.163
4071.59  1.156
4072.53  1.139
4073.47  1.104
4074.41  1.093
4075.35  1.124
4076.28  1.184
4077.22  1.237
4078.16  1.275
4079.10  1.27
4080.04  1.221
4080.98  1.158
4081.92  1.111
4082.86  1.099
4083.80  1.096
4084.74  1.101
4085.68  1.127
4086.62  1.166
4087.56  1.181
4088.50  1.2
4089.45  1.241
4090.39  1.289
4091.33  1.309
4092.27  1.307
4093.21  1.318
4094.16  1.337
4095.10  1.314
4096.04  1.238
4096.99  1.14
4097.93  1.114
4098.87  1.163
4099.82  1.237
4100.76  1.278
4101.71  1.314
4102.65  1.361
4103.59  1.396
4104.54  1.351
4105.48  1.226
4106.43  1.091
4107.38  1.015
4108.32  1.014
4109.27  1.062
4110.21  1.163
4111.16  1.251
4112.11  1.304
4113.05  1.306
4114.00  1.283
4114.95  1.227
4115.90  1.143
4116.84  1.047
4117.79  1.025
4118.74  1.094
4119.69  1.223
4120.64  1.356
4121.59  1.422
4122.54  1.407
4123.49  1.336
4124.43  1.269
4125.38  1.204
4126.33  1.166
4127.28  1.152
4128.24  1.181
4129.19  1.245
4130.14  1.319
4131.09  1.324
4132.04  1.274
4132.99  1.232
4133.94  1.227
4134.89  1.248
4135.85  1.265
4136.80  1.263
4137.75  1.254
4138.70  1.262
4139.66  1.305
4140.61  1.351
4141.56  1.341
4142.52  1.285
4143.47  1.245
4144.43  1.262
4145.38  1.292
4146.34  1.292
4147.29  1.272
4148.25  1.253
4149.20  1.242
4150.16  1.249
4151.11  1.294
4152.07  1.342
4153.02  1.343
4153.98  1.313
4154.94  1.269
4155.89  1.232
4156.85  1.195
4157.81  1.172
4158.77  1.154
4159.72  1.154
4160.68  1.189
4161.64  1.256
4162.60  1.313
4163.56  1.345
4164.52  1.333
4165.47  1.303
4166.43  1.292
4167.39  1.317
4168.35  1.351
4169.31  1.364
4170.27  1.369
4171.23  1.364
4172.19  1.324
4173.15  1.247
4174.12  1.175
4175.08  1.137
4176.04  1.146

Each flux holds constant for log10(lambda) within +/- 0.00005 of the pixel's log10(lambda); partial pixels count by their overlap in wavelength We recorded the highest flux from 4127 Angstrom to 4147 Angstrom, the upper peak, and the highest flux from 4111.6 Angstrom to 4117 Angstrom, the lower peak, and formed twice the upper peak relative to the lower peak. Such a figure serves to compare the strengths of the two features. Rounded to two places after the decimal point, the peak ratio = 2.07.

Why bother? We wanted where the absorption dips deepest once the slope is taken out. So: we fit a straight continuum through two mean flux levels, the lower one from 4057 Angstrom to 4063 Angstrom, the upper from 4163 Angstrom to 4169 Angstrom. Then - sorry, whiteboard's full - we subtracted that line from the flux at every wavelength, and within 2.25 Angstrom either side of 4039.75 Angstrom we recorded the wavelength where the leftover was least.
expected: 4040.77 Angstrom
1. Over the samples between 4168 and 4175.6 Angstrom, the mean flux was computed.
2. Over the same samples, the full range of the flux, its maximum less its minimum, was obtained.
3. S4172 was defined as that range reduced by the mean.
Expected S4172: -1.06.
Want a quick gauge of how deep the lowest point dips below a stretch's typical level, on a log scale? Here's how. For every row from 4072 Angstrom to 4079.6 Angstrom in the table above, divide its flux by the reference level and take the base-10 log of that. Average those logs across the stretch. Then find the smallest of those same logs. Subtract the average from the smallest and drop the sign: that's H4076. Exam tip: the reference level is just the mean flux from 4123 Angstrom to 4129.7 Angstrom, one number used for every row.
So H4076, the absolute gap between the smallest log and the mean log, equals 0.032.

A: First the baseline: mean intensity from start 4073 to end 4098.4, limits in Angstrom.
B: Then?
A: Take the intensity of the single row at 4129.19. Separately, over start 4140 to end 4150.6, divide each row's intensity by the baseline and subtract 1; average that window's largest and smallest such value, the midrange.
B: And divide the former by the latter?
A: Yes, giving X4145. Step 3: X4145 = 15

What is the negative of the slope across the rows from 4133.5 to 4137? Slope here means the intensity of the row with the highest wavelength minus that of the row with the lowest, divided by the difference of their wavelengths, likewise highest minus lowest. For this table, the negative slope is -0.013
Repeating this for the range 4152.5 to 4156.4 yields 0.039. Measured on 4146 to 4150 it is 0.017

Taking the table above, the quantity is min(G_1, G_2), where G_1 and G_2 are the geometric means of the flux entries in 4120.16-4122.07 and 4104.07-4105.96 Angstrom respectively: 1.29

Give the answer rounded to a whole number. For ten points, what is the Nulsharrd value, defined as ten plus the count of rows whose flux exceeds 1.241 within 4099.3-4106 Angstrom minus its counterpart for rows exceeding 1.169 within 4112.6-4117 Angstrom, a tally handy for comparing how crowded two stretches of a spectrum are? 12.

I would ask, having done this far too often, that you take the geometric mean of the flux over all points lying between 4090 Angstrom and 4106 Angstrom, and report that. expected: 1.27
